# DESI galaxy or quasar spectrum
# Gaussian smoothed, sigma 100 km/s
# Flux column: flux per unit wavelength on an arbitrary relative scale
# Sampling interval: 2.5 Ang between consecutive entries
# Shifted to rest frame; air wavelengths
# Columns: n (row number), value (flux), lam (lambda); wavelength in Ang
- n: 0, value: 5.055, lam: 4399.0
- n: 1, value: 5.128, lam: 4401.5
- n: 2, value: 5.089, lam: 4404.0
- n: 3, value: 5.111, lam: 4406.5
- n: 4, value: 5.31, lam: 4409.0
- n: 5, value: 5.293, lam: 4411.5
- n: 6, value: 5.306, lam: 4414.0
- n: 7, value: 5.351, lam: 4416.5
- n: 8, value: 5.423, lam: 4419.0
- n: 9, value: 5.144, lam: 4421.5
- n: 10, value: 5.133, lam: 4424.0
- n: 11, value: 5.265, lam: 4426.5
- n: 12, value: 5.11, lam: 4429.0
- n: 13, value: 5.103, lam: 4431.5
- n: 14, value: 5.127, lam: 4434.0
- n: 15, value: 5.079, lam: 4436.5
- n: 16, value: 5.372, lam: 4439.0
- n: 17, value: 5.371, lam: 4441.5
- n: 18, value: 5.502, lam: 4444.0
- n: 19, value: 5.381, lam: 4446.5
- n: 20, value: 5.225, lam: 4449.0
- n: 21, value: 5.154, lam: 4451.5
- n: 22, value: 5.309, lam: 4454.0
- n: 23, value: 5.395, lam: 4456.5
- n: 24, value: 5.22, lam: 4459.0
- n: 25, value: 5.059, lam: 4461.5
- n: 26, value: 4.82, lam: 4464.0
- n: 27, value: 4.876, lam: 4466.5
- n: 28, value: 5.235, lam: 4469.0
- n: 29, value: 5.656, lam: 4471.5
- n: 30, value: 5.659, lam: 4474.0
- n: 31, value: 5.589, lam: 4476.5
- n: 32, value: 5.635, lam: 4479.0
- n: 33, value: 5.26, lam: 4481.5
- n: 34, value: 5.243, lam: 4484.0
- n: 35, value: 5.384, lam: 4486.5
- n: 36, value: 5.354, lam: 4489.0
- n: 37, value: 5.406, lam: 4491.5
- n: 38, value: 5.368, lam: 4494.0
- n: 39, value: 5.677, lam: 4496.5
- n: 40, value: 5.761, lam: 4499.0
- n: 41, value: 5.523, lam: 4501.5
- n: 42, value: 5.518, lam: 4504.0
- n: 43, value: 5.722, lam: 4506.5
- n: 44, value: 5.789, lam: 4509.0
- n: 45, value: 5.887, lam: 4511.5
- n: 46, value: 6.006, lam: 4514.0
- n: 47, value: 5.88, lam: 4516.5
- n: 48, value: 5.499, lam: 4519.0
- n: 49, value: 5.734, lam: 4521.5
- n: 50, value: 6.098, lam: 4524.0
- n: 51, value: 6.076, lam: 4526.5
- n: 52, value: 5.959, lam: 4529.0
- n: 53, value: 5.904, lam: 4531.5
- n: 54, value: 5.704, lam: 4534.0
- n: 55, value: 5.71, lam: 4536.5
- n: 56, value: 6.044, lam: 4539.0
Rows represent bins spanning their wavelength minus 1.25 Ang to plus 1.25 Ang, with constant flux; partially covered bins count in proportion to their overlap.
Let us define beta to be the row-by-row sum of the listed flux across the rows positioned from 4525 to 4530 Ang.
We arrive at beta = 12.0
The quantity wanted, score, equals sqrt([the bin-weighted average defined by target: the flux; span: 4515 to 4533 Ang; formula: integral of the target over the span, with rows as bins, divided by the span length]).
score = 2.42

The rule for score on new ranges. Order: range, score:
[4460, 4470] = 2.24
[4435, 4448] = 2.31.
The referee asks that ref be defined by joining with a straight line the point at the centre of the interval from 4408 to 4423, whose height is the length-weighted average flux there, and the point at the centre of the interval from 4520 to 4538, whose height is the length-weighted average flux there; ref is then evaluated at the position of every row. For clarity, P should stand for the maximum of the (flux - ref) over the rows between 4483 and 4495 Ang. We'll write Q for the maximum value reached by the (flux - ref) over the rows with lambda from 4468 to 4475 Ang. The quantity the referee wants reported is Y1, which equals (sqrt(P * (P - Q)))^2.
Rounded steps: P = -0.28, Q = 0.07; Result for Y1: 0.10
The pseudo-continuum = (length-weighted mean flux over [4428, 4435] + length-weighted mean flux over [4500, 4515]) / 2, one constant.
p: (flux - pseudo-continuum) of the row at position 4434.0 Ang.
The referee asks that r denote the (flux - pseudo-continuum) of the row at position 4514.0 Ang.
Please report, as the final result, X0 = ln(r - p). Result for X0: -0.1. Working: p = -0.298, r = 0.58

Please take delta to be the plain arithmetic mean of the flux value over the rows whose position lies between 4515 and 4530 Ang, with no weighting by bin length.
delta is 5.87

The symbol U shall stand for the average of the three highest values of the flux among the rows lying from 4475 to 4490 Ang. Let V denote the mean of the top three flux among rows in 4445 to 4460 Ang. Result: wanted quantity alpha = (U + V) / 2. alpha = 5.45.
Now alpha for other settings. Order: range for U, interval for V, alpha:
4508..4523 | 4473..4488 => 5.78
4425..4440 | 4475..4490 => 5.40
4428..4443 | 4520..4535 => 5.67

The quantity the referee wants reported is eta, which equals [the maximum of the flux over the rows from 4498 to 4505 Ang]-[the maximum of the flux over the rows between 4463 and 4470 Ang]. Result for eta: 0.53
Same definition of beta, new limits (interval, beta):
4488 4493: 10.8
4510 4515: 11.9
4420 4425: 10.3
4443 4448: 10.9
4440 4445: 10.9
